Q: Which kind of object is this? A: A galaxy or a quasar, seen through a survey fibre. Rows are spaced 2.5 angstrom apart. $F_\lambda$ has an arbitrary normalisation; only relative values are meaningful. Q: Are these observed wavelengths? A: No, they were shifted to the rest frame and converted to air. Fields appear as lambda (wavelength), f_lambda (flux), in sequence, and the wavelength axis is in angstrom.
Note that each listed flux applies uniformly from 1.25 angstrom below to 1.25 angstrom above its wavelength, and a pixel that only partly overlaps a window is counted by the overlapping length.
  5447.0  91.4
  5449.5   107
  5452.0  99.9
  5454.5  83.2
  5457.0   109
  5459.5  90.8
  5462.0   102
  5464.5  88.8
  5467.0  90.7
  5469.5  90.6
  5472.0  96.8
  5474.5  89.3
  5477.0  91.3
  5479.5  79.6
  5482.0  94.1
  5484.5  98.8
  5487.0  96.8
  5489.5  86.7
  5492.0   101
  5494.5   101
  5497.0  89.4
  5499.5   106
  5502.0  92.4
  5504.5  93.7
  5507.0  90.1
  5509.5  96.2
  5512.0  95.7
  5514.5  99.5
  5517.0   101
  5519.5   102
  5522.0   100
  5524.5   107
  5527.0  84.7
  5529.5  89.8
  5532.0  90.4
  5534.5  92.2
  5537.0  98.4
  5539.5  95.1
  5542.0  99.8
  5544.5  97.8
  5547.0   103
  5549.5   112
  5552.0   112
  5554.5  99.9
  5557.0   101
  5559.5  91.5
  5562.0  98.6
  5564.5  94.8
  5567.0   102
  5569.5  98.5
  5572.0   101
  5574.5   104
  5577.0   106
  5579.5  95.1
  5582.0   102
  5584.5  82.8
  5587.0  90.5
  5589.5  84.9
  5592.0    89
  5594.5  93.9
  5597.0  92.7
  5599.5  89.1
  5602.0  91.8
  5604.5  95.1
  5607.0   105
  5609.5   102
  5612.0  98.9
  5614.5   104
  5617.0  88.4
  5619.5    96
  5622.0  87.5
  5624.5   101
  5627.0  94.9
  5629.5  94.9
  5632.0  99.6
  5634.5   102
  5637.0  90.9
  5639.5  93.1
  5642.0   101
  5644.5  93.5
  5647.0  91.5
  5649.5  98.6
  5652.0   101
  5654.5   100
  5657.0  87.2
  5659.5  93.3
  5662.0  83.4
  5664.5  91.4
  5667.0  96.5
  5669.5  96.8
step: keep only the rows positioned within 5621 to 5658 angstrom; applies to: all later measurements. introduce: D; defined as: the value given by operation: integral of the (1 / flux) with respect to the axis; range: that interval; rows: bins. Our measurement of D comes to 0.387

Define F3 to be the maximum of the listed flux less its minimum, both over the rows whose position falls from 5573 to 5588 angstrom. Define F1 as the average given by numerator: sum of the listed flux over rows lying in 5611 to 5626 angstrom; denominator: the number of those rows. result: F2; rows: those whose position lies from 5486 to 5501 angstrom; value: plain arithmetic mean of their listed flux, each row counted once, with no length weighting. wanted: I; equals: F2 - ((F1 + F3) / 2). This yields 37.2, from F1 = 96.0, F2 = 96.8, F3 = 23.2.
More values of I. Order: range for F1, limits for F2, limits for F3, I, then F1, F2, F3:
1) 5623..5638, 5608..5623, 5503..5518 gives 42.1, 97.2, 96.1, 10.9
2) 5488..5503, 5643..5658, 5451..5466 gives 34.4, 96.1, 95.3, 25.8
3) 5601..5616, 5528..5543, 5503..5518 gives 39.1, 99.5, 94.3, 10.9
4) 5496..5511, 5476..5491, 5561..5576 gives 39.3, 94.6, 91.2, 9.2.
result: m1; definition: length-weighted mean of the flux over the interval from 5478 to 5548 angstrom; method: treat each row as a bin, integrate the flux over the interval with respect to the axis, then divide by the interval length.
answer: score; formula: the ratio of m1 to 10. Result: 9.58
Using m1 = 95.8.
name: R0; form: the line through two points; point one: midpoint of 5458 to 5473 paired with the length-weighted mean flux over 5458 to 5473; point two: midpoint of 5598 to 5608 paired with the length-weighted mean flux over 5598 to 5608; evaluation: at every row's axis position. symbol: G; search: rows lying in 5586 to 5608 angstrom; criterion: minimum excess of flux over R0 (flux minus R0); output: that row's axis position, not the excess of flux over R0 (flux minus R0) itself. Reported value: 5589.5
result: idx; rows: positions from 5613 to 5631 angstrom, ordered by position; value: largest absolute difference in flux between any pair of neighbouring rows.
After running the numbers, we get 15.6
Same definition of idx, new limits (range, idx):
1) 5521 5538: 22.3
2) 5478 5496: 14.5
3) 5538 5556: 12.1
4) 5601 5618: 15.6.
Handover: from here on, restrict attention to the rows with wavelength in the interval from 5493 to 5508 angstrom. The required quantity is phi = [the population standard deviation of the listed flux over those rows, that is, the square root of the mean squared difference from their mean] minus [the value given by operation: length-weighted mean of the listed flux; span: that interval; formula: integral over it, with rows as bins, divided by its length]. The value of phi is -89.6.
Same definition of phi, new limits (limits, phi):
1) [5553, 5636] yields -90.3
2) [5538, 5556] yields -96.5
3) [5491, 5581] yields -92.3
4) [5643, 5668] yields -88.4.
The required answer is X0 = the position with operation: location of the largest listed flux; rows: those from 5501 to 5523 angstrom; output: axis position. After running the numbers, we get 5519.5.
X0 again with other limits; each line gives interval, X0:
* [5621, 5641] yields 5634.5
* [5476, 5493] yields 5492.0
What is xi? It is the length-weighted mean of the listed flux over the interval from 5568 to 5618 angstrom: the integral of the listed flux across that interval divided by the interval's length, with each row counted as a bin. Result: 95.8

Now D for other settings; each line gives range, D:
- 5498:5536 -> 0.397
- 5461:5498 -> 0.399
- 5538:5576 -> 0.378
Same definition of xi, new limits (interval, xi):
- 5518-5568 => 98.6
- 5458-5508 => 93.6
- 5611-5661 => 95.8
